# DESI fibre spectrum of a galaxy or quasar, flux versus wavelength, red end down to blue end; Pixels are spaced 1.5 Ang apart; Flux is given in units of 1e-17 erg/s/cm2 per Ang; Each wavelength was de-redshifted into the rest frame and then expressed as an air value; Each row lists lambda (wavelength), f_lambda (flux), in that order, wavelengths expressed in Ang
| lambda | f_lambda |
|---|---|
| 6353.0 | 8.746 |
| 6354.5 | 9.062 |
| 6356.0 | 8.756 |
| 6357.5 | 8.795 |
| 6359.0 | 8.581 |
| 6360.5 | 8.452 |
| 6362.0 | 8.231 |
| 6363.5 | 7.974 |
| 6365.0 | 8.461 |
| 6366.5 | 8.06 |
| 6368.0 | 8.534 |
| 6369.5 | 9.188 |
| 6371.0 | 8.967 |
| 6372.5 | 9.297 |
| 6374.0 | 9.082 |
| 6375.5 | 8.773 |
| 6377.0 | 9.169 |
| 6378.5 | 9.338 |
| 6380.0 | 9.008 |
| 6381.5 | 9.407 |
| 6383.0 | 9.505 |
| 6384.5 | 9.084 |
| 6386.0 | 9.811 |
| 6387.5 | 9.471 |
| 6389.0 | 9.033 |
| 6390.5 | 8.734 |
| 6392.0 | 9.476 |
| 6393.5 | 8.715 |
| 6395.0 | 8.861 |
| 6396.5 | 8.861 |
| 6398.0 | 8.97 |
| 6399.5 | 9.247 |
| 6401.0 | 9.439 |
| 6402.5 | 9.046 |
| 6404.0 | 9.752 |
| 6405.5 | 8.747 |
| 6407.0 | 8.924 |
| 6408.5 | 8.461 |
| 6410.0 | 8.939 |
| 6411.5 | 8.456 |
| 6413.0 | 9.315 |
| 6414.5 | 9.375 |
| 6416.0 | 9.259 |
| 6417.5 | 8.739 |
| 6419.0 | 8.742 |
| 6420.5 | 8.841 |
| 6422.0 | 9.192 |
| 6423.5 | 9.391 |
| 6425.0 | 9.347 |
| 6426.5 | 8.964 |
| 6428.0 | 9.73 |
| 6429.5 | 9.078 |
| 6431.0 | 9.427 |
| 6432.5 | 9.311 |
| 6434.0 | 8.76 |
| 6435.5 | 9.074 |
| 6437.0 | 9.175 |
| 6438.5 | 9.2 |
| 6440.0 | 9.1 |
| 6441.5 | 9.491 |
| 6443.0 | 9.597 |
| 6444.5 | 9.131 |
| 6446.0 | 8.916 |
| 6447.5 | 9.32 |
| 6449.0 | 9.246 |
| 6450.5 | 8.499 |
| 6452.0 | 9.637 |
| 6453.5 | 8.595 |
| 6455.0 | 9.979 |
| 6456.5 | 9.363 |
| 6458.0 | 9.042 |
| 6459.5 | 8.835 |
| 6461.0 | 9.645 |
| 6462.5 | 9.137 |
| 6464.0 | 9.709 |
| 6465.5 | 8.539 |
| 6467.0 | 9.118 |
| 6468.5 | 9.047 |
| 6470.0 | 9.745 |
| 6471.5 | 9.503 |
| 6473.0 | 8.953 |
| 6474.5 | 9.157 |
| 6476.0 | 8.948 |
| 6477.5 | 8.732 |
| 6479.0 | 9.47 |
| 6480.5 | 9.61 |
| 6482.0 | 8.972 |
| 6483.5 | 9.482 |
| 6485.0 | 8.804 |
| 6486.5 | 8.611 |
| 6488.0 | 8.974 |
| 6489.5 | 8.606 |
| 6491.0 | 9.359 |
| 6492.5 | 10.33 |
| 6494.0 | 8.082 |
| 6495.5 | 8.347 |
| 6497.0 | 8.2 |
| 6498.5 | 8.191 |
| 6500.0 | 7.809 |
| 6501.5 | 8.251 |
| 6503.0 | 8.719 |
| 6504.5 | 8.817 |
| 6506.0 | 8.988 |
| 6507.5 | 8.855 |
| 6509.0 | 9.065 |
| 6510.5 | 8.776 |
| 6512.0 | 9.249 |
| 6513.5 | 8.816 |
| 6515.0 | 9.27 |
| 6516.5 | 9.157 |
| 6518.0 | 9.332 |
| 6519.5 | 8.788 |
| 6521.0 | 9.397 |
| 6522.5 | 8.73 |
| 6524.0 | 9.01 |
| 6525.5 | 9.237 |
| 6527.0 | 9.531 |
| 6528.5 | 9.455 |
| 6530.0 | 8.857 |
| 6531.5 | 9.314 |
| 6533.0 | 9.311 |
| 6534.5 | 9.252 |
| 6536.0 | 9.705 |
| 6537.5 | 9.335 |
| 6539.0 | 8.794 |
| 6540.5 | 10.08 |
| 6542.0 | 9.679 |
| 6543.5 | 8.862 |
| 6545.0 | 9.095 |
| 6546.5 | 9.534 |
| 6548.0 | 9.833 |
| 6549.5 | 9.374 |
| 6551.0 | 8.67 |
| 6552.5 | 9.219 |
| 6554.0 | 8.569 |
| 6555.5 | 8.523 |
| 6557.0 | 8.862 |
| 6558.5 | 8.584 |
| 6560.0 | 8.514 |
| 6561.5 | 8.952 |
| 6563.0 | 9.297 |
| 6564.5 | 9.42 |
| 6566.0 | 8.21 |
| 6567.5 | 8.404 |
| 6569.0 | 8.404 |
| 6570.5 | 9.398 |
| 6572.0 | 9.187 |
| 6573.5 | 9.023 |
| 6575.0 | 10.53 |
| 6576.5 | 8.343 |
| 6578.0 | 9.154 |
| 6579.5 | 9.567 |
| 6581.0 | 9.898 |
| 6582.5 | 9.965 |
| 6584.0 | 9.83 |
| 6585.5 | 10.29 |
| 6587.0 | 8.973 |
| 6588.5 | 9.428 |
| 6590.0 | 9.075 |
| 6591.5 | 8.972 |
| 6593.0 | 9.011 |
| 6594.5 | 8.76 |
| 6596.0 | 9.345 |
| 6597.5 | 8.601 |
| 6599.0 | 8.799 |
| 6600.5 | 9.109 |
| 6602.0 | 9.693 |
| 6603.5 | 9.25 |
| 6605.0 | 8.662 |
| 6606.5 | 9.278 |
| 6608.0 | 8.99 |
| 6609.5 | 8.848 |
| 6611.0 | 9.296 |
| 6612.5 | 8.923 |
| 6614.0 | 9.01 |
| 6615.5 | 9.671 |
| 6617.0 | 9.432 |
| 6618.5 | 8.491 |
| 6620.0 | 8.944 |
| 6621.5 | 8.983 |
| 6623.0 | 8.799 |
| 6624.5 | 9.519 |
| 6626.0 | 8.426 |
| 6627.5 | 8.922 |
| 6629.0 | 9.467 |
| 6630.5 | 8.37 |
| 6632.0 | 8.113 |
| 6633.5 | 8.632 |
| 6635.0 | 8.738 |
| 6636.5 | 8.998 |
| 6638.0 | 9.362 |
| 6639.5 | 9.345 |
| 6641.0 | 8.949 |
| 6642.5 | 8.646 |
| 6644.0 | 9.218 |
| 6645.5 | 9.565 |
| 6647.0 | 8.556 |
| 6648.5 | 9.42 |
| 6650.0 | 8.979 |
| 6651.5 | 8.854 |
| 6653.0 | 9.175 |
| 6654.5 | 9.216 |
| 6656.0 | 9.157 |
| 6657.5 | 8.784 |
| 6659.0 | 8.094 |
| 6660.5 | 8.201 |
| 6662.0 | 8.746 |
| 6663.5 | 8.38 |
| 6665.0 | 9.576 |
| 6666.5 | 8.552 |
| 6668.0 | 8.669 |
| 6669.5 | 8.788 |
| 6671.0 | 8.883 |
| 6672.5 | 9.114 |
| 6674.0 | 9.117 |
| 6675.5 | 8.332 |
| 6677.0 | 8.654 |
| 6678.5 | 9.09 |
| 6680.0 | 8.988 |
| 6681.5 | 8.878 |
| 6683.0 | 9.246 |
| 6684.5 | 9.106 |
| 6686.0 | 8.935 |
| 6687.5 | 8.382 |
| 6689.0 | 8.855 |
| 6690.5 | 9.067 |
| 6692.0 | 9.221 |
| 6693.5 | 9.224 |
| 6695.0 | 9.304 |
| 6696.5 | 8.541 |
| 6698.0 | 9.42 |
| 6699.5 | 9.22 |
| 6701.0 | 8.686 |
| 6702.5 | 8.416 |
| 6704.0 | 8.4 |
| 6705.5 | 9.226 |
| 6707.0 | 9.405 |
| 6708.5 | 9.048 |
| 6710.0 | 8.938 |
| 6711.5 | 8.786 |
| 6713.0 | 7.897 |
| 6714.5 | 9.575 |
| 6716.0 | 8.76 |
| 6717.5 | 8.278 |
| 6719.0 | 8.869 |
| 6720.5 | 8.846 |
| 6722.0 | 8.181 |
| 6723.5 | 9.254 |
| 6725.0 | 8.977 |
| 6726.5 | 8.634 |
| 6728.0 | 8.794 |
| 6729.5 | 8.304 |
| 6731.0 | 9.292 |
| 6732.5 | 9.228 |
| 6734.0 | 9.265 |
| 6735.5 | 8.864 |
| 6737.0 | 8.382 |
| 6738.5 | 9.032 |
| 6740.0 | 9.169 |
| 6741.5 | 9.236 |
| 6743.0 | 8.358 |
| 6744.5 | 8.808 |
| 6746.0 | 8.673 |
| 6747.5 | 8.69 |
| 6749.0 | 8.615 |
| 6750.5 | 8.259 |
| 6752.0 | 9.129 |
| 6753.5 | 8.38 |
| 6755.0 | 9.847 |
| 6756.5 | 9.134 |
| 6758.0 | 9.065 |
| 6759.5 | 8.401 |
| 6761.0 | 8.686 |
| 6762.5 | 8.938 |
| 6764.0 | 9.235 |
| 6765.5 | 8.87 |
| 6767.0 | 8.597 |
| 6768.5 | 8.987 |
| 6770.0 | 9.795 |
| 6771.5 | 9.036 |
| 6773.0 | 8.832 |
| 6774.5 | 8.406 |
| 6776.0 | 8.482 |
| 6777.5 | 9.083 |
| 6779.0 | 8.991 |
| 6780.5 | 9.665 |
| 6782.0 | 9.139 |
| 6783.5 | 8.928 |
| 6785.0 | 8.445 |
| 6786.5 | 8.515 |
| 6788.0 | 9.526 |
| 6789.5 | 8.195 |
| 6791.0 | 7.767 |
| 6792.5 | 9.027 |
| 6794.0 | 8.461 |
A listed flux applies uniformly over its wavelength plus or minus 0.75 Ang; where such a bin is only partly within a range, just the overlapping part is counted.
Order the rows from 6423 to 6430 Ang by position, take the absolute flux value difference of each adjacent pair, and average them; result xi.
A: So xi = 0.46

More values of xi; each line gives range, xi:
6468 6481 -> 0.37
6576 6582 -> 0.52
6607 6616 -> 0.34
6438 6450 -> 0.25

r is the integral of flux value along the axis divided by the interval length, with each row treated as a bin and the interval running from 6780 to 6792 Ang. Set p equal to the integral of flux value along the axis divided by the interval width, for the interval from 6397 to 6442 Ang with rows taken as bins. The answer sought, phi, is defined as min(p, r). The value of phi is 8.76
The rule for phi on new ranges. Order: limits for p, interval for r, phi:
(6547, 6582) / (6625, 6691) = 8.88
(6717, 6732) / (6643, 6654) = 8.76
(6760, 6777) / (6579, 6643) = 8.89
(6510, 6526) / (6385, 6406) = 9.07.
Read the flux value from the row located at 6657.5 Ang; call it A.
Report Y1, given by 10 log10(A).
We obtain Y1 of 9.44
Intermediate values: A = 8.784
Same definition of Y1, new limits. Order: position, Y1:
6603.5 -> 9.66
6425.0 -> 9.71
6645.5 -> 9.81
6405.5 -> 9.42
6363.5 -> 9.02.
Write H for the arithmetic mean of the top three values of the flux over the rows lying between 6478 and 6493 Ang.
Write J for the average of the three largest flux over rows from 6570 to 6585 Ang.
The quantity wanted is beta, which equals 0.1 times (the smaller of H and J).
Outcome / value 0.98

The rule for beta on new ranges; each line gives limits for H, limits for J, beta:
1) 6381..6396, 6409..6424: 0.94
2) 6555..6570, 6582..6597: 0.92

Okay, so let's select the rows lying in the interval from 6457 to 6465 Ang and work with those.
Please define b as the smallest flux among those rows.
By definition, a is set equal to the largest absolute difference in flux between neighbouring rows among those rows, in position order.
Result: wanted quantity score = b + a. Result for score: 9.6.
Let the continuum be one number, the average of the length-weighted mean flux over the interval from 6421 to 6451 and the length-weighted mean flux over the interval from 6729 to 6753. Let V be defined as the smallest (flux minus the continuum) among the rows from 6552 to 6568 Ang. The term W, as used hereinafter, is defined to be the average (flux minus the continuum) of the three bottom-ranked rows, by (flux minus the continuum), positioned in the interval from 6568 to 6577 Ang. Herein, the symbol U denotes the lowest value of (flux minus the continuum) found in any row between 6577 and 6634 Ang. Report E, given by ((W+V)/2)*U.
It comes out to 0.56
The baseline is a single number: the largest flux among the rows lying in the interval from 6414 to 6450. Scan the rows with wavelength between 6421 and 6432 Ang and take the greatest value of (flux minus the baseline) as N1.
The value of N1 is 0.00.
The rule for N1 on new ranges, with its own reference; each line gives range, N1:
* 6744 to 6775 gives 0.12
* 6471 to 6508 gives 0.60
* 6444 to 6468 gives 0.25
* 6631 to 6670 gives -0.15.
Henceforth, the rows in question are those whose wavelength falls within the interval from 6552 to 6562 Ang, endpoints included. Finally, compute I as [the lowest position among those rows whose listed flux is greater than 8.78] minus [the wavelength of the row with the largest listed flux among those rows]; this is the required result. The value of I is 0.0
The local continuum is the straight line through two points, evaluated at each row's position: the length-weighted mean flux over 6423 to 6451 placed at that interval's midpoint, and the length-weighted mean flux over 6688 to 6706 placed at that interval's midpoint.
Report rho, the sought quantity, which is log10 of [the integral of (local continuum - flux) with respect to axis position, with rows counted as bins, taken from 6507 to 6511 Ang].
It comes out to -0.05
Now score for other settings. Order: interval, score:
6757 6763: 9.1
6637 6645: 9.2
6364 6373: 8.7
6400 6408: 9.8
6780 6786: 9.0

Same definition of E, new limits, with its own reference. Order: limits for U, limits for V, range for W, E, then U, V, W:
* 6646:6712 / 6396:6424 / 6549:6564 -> 0.48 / -0.9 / -0.6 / -0.48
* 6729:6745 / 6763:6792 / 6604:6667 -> 0.76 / -0.7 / -1.2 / -0.88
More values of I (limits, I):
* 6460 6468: -3.0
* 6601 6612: 0.0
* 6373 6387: -12.0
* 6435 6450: -7.5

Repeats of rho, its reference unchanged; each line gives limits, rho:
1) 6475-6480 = -0.40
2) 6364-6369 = 0.65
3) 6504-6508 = -0.01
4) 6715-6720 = 0.08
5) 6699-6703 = -0.14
